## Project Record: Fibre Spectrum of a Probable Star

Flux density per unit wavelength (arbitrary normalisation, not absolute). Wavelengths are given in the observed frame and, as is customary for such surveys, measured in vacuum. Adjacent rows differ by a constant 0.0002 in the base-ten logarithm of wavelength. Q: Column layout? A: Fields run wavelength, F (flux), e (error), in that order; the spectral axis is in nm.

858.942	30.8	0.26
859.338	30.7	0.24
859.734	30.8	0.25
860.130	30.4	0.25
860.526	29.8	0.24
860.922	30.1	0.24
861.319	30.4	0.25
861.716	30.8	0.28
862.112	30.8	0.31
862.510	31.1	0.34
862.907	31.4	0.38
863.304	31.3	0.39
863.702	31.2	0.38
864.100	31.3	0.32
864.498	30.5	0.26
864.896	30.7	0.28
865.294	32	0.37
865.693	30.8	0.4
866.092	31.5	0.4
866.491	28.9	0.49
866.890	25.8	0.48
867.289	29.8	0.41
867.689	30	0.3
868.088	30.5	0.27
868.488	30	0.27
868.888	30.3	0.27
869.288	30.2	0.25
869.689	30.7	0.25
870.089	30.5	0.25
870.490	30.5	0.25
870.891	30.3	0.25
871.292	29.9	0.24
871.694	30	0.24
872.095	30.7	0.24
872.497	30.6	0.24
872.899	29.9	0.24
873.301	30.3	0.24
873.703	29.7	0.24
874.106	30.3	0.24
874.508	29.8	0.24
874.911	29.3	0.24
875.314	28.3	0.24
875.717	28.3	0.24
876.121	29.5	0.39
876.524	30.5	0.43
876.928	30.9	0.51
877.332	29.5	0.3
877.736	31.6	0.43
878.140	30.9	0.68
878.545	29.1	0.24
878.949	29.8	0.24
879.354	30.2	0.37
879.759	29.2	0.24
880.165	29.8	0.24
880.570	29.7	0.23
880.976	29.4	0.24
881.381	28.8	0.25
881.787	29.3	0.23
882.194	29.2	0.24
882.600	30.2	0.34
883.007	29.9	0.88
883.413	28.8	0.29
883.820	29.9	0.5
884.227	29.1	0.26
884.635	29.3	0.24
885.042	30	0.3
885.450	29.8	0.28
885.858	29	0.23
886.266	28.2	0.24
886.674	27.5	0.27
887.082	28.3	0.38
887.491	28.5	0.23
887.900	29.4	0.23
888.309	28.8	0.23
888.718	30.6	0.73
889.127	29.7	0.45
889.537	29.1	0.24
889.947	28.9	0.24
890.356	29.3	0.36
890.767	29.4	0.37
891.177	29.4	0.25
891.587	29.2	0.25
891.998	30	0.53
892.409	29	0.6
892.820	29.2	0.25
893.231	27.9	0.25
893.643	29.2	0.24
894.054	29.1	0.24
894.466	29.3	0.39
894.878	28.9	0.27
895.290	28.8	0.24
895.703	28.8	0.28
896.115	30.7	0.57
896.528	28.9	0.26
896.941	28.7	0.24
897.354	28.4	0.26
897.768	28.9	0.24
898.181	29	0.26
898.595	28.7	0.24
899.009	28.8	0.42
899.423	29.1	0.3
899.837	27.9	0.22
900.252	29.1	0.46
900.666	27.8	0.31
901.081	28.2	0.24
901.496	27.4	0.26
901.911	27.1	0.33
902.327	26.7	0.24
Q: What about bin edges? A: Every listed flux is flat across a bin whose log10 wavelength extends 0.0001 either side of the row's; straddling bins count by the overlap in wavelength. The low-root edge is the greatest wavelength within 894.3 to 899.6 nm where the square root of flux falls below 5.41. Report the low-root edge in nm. 899.423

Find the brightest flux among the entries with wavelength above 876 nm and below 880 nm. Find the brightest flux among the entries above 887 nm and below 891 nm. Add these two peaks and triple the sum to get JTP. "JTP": 187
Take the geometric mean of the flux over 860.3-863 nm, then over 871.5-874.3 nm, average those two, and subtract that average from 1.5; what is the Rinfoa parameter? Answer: -28.9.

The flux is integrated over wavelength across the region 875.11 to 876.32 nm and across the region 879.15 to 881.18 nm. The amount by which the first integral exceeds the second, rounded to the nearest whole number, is -25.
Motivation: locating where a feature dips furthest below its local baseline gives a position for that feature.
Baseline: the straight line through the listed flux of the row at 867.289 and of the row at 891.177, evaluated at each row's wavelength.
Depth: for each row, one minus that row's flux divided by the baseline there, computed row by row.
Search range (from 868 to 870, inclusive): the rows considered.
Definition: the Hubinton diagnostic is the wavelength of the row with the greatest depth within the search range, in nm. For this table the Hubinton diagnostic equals 868.488 nm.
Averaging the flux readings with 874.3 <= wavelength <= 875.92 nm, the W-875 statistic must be 28.9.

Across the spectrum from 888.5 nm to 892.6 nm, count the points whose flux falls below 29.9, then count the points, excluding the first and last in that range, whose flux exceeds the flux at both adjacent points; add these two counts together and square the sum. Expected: 81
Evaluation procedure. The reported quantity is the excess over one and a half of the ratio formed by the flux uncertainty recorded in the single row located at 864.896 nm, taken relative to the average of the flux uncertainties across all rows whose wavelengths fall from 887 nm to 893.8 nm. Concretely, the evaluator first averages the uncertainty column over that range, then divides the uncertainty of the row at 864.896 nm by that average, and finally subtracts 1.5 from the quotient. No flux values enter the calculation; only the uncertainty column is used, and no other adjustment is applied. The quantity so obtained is -0.68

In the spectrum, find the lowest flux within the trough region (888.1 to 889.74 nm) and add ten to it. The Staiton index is 38.80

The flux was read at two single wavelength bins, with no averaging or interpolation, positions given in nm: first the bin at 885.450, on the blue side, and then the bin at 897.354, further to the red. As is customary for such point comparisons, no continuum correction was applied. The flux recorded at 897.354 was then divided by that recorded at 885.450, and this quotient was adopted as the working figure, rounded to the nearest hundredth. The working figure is 0.95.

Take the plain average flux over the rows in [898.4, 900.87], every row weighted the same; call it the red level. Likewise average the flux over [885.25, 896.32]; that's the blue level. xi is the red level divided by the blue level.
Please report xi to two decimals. 0.98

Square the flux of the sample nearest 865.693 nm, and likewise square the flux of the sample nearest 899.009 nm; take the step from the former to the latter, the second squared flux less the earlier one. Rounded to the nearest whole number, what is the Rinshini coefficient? -119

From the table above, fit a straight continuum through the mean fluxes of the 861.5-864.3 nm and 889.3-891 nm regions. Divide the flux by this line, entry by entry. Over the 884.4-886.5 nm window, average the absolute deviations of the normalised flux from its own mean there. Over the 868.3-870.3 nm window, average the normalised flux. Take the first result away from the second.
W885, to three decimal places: 0.972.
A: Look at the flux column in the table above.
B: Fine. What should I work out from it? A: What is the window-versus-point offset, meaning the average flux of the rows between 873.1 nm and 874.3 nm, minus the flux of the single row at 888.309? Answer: 1.3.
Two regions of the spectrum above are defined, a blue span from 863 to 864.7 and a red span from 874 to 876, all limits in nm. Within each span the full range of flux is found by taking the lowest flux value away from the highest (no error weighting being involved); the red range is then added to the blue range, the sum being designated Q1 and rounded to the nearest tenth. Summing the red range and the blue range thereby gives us 2.8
